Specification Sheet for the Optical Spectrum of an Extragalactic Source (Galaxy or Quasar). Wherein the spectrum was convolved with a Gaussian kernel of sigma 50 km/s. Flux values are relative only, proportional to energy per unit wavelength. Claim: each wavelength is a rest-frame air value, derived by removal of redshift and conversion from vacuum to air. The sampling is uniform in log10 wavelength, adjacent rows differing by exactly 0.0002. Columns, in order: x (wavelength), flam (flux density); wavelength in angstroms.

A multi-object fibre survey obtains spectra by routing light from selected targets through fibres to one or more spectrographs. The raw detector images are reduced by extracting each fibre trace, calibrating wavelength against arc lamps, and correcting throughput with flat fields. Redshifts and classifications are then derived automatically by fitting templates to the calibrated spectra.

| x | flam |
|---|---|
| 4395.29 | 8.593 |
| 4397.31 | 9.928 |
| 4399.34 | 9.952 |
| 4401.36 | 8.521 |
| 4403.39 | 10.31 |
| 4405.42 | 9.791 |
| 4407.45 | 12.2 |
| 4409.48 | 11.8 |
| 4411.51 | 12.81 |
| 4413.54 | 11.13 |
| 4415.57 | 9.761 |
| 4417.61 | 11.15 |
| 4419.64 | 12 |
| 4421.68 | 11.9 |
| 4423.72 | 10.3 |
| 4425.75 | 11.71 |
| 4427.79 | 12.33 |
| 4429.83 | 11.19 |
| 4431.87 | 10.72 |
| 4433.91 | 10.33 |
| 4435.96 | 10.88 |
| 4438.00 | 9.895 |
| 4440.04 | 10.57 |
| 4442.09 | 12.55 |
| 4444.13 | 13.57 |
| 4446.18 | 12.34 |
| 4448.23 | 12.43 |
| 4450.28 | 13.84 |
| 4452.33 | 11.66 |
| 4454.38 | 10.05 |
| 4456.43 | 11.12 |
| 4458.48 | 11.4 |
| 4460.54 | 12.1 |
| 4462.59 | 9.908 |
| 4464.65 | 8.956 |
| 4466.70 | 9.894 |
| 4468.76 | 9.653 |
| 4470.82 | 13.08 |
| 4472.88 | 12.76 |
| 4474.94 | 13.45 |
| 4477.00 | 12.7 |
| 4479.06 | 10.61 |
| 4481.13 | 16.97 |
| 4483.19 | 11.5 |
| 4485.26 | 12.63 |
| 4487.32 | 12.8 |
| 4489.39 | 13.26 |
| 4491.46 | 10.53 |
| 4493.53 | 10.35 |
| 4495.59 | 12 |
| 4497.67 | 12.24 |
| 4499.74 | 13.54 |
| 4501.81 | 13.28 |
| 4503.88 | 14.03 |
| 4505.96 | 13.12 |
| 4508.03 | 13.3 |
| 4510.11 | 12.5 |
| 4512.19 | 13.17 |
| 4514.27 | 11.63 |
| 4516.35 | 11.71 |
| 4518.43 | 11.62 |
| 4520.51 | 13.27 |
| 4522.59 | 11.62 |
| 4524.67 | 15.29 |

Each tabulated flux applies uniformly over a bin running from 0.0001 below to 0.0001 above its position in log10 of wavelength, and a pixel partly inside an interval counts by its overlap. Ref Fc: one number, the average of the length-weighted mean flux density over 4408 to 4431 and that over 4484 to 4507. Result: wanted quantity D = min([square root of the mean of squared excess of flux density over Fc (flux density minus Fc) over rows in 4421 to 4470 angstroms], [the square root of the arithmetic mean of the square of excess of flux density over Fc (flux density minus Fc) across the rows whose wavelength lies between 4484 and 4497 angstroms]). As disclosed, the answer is 1.12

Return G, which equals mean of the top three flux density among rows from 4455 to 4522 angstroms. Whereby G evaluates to 14.8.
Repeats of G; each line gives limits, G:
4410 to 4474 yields 13.5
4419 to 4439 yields 12.1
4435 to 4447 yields 12.8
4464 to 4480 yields 13.1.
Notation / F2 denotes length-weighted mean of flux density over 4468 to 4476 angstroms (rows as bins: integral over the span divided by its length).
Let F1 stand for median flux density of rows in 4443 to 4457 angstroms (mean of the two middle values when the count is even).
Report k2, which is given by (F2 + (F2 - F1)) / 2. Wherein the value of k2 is 6.2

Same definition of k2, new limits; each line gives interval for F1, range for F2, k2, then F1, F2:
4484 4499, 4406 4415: 5.7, 12.2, 11.8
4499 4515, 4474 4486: 6.4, 13.2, 13.0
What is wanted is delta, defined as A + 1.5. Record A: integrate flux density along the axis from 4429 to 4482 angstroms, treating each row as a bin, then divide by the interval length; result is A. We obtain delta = 13.1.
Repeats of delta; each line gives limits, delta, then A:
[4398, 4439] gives 12.4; 10.9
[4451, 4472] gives 12.3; 10.8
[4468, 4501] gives 13.9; 12.4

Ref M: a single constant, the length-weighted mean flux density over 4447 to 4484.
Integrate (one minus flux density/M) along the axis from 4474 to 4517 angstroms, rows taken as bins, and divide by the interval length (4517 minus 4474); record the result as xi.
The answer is -0.07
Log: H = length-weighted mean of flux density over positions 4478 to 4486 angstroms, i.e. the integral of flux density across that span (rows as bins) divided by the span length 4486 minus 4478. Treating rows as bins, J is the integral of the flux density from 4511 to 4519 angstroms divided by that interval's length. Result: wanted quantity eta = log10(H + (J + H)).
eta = 1.58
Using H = 12.9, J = 12.1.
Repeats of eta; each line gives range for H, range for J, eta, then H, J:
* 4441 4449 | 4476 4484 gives 1.58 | 12.7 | 13.0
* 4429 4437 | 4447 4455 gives 1.53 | 10.8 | 12.1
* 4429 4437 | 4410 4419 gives 1.52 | 10.8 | 11.3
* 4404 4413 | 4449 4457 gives 1.54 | 11.6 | 11.7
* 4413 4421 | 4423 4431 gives 1.52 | 11.0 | 11.4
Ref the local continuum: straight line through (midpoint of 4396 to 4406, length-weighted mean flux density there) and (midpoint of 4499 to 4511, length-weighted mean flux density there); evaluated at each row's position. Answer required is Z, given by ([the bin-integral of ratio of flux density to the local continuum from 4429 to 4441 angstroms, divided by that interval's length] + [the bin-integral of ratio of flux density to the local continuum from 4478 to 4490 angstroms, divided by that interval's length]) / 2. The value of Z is 1.00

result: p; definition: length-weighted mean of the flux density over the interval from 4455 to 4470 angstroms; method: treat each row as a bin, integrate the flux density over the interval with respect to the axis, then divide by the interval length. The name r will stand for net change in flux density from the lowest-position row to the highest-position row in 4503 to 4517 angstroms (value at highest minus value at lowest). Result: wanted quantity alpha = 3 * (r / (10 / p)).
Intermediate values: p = 10.5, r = -2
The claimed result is -7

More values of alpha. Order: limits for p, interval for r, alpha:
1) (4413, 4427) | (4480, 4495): -22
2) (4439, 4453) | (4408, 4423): 0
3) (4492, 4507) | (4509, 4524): -3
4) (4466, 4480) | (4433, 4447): 7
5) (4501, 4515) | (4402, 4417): -2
